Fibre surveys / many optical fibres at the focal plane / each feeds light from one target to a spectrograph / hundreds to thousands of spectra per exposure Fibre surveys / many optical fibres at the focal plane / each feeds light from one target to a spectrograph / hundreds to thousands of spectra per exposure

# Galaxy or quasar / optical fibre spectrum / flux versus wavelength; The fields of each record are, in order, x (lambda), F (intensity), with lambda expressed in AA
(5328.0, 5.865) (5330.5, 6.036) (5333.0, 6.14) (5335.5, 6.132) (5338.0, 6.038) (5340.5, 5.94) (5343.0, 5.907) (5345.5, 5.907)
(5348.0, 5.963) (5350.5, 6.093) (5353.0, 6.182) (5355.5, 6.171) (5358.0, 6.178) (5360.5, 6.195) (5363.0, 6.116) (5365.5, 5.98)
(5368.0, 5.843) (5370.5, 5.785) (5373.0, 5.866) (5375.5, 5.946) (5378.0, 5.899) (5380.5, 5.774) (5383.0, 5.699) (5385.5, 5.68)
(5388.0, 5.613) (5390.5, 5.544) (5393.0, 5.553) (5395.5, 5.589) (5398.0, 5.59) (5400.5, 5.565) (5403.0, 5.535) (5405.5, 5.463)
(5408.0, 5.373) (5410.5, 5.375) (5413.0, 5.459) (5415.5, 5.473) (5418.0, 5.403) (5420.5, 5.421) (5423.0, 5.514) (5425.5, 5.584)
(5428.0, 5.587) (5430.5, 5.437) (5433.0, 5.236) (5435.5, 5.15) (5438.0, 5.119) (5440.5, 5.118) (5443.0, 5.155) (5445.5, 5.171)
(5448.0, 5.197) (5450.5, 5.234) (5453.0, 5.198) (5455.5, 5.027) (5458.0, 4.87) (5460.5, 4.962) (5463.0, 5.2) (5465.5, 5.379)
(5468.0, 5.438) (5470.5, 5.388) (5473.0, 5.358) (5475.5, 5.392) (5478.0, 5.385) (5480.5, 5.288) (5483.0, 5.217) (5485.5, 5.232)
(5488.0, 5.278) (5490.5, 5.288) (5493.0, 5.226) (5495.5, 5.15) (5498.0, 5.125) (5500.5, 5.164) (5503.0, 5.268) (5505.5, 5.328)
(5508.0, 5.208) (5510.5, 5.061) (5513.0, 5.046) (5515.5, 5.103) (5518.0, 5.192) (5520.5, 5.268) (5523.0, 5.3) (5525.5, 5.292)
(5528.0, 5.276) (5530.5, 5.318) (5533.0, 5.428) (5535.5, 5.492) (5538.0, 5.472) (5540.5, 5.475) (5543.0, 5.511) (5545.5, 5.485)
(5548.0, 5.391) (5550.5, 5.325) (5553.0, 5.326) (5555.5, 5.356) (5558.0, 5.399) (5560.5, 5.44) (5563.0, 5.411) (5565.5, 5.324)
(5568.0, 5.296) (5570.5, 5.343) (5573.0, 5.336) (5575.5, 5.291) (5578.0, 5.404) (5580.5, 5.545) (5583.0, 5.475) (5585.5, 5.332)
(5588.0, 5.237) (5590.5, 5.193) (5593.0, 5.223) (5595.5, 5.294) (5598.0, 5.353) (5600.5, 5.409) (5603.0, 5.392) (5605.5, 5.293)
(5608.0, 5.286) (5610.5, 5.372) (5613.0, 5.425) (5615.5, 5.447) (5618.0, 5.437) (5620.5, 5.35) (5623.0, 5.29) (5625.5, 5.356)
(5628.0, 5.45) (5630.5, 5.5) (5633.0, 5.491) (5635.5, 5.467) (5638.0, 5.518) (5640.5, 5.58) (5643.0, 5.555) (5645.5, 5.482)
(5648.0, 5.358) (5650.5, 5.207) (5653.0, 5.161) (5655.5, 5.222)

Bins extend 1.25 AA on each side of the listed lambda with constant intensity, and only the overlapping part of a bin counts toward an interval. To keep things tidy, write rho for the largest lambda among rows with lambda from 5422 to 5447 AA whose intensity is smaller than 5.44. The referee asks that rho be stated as 5445.5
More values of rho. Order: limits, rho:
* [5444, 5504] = 5503.0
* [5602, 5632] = 5625.5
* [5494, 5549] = 5548.0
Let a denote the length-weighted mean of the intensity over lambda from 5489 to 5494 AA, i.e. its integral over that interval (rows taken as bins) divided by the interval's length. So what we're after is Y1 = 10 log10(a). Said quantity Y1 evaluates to 7.21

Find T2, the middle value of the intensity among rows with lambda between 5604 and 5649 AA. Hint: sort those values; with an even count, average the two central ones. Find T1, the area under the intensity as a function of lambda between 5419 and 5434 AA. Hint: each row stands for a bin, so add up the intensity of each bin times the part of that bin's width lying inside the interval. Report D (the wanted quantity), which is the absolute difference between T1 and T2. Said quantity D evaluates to 77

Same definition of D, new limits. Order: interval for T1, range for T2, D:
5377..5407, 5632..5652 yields 163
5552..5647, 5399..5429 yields 506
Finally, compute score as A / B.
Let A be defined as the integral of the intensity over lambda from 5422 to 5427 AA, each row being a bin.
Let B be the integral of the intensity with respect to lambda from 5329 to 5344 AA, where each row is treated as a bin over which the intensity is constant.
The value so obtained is 0.3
